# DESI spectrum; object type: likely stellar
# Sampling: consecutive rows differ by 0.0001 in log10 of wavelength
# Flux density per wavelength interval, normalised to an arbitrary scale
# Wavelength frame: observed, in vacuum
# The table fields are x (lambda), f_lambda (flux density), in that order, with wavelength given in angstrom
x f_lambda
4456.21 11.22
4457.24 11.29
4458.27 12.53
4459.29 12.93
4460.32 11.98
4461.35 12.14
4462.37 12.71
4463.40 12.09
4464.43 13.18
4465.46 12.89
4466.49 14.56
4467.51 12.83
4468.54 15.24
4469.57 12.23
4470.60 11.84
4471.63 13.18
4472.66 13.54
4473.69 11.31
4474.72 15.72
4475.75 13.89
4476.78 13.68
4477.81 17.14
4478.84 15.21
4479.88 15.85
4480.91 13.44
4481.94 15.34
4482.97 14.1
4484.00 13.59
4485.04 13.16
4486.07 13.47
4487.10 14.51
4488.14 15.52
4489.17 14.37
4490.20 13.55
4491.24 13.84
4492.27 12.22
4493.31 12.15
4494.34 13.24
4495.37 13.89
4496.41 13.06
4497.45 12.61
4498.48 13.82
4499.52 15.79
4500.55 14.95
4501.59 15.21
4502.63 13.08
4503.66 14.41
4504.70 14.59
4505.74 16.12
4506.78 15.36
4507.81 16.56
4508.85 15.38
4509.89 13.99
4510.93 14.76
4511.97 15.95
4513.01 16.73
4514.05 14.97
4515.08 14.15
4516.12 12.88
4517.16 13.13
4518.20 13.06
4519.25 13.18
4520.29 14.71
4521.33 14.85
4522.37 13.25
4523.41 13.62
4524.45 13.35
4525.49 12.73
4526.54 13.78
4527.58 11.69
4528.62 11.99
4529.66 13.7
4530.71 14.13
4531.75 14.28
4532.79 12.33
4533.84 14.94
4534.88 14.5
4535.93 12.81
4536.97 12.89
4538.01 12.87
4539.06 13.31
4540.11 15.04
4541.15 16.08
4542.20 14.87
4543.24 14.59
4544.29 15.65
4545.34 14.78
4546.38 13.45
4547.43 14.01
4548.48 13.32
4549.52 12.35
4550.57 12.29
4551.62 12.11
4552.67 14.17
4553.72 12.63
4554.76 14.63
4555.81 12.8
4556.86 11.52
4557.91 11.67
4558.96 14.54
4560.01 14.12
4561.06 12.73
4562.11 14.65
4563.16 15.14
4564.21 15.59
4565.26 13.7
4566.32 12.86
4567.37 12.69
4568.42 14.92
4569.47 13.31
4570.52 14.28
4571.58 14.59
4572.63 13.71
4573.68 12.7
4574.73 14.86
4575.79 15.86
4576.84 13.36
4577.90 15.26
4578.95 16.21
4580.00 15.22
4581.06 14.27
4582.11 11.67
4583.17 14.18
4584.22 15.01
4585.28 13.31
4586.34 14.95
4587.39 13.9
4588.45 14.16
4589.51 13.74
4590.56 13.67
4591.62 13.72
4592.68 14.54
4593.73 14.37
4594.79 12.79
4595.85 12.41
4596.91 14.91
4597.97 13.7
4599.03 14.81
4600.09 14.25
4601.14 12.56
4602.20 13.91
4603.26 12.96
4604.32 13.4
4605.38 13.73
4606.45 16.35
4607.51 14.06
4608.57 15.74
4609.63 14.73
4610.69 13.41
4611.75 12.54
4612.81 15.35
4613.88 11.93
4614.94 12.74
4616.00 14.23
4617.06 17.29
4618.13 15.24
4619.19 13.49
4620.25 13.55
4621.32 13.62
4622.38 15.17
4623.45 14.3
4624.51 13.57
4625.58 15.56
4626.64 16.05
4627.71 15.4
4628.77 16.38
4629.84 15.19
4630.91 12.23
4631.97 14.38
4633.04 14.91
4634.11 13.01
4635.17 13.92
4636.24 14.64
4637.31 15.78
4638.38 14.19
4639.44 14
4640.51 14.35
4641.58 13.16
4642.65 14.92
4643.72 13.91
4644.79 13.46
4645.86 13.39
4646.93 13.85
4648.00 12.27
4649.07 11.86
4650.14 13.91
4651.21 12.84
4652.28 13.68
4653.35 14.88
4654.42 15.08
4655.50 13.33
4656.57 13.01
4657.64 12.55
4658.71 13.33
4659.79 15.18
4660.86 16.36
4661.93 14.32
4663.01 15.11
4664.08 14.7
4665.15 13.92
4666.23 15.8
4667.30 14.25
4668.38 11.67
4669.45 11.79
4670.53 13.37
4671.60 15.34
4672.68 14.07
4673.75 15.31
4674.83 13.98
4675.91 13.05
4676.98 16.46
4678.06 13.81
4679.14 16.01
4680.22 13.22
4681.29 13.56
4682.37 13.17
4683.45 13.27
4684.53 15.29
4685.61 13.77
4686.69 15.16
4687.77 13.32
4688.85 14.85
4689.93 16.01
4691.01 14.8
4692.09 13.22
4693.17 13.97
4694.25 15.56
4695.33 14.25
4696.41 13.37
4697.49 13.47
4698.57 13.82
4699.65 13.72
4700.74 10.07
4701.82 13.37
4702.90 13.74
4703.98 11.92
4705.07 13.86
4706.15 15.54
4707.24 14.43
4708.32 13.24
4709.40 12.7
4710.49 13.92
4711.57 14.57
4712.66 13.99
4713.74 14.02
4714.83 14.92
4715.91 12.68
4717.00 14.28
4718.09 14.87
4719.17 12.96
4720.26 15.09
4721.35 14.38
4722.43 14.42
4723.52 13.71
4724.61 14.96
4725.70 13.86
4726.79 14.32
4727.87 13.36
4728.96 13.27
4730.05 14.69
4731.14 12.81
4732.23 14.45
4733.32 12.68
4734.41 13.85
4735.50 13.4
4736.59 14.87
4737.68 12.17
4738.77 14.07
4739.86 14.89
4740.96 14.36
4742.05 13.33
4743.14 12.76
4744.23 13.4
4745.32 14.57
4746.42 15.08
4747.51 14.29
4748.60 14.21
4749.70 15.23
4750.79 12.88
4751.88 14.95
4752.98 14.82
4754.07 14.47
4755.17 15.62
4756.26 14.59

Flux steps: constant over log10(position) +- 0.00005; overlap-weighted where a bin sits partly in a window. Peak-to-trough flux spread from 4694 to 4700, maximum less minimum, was 2.2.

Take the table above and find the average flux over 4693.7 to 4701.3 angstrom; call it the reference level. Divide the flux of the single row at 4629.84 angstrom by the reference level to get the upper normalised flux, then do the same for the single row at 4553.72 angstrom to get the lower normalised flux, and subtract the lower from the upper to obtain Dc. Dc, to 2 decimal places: 0.19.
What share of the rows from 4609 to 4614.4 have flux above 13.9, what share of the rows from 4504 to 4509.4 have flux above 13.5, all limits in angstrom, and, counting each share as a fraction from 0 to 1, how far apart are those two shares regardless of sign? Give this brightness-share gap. 0.6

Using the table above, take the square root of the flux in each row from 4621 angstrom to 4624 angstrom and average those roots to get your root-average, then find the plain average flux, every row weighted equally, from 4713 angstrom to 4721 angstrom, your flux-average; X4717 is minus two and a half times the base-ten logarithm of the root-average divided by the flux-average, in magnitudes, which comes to 1.43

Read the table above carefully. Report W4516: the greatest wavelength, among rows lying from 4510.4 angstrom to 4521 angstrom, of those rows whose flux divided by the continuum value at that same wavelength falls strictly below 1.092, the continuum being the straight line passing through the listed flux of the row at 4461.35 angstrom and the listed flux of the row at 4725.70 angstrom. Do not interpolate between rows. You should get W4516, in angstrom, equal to 4519.25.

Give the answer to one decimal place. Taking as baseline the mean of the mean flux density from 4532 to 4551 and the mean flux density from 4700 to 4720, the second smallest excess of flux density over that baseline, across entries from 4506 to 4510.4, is 1.6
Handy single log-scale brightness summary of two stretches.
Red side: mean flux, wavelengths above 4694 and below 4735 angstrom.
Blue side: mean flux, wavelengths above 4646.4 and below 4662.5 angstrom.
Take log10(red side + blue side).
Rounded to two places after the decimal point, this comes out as 1.44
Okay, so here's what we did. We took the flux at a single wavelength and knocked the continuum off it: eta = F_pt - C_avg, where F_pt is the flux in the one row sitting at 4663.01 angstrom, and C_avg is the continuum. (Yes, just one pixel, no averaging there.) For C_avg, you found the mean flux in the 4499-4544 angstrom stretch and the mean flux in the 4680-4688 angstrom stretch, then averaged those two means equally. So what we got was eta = 1.1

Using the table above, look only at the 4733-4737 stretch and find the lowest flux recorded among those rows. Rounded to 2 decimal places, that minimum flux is 12.68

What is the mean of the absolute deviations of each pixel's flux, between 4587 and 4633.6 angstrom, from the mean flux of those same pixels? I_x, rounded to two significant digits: 0.95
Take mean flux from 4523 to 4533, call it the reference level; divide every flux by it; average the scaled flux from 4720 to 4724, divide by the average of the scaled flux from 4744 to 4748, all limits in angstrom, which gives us 1.00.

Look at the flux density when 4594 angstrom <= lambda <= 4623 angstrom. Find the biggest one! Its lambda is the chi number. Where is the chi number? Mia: 4617.06 angstrom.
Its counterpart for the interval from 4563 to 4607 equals 4606.45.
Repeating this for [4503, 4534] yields 4513.01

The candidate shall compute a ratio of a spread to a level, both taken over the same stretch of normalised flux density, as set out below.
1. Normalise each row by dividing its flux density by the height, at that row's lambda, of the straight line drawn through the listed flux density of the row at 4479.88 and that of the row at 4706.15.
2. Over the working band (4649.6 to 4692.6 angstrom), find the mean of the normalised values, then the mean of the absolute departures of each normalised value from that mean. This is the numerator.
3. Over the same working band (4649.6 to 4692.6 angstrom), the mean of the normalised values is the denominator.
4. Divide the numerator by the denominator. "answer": 0.070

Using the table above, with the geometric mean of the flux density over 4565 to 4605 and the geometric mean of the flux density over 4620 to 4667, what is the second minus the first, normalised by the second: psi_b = 0.016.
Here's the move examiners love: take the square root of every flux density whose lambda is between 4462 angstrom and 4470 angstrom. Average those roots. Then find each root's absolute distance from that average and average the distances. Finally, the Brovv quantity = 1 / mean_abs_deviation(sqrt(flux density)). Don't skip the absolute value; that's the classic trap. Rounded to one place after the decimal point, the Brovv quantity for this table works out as 8.8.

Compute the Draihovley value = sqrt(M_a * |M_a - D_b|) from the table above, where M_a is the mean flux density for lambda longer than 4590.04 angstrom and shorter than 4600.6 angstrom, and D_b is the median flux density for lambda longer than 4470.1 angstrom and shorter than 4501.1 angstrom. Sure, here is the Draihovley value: 1.5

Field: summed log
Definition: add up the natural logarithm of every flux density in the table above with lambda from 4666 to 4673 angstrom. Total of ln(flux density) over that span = 18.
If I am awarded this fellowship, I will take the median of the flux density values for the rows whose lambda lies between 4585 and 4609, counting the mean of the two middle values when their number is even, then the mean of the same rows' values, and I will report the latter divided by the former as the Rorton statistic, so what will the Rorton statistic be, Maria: 1.007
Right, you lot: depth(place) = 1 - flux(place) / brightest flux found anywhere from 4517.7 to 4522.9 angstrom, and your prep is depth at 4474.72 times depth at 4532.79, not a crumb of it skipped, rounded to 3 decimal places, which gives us -0.010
